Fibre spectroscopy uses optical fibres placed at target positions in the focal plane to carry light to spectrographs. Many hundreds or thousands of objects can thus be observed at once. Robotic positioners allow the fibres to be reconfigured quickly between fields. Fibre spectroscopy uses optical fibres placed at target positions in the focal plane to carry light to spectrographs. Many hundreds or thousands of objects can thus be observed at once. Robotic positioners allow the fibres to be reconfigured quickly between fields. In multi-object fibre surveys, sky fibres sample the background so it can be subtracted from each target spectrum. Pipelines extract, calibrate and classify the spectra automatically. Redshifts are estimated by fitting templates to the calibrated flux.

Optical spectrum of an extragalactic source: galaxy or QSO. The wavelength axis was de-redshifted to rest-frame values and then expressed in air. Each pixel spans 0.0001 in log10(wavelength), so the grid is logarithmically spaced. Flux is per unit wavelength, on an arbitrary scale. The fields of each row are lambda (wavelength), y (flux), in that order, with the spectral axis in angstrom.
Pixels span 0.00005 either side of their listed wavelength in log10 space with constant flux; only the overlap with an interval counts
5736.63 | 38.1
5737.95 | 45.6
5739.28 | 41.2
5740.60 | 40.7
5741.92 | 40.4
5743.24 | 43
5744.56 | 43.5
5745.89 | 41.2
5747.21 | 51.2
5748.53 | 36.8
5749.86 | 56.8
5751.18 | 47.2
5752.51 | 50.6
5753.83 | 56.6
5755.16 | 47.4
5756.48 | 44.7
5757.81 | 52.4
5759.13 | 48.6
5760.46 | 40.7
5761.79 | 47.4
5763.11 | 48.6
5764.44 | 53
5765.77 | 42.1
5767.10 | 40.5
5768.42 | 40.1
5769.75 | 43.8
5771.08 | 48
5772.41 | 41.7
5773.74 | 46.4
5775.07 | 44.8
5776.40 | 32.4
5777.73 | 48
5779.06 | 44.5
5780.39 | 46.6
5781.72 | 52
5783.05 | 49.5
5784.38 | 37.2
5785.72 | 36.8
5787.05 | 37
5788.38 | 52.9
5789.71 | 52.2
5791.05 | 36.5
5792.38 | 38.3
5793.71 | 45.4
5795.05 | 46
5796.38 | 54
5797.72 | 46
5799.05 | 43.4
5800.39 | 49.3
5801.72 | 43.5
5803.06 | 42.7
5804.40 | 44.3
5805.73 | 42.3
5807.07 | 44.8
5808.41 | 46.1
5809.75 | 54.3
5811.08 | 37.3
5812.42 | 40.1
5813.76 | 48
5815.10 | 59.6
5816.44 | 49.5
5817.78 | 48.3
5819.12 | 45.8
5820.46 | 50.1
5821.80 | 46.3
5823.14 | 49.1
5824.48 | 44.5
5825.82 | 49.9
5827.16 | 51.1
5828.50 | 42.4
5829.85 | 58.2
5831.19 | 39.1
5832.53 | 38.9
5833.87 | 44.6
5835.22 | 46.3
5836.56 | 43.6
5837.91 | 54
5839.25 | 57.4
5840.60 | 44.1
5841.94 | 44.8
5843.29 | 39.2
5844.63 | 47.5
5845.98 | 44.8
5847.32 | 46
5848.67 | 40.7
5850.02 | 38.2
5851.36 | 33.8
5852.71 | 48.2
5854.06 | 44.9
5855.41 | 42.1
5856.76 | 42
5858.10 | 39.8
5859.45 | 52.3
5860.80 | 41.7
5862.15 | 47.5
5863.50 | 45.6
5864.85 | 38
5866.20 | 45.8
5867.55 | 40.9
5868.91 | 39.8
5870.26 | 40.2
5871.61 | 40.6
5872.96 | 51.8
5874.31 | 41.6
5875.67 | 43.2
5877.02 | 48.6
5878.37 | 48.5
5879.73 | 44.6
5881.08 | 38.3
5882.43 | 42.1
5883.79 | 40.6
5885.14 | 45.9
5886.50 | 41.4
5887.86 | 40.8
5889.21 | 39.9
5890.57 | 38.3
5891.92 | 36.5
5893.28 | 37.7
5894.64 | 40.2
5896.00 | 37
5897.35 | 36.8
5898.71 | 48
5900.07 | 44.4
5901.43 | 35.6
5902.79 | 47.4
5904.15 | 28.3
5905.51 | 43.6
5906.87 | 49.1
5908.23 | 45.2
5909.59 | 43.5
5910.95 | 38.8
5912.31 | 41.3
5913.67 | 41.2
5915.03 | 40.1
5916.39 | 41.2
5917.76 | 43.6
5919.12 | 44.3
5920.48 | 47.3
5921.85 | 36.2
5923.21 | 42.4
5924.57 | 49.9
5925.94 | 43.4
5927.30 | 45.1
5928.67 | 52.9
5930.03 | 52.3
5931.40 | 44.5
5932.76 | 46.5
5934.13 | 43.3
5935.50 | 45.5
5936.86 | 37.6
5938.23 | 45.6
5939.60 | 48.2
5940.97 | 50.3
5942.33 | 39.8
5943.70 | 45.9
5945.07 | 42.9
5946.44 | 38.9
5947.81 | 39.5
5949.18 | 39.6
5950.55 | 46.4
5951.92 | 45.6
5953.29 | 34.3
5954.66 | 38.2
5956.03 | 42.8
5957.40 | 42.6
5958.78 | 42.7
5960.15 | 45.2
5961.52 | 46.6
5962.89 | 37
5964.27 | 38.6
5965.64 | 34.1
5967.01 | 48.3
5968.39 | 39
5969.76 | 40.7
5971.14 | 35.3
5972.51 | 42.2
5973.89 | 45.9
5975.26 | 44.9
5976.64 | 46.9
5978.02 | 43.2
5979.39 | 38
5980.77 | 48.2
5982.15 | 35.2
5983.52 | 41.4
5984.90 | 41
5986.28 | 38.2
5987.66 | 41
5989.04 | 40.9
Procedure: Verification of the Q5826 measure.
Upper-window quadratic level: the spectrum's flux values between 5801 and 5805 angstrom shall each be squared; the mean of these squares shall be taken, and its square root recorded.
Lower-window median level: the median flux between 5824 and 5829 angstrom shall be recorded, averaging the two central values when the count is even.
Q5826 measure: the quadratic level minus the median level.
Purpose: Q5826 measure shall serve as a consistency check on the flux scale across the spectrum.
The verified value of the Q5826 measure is -3.7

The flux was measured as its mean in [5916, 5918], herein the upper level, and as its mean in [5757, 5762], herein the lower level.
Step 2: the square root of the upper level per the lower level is 0.95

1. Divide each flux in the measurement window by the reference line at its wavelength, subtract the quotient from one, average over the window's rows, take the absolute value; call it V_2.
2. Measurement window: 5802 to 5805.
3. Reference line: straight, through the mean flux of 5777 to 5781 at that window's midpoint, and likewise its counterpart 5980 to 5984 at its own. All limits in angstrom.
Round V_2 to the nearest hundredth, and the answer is 0.05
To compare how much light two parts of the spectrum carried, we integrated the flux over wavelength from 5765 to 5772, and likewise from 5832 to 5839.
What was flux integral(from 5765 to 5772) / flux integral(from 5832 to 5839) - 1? -0.07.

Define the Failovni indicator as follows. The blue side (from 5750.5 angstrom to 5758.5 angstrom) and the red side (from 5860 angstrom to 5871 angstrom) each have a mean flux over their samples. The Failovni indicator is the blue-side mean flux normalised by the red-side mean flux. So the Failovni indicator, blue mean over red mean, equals 1.17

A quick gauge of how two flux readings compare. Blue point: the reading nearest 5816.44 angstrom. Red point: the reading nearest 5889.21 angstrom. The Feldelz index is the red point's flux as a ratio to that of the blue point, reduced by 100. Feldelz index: -99.19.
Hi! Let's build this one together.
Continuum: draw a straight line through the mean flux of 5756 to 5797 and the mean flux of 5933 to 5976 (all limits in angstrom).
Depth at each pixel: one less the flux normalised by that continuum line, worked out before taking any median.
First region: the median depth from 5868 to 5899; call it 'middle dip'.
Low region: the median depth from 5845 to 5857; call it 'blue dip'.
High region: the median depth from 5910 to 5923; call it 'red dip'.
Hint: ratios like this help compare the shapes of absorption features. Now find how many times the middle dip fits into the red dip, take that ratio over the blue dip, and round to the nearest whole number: 16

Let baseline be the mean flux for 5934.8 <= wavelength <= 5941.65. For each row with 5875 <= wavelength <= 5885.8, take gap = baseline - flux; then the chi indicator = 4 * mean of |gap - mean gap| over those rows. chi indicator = 11.7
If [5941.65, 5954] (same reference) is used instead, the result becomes 13.4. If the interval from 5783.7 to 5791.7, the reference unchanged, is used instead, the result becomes 27.9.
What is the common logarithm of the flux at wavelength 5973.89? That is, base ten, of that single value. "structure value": 1.66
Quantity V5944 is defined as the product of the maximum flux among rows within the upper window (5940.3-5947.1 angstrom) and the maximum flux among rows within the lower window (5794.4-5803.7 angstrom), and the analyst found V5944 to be 2716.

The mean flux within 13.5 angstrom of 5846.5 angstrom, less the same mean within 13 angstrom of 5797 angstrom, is 0.1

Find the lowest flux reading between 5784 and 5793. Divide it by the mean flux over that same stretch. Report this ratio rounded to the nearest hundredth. 0.88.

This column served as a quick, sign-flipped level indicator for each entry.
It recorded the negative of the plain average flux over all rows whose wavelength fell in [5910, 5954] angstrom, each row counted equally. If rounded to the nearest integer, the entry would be -44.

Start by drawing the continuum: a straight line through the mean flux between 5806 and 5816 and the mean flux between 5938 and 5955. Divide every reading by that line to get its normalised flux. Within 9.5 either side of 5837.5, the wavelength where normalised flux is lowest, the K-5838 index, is 5832.53 angstrom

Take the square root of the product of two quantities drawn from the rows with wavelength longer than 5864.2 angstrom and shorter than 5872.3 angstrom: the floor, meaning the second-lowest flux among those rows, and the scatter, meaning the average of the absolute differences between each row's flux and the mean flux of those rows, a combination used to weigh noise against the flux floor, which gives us 8.1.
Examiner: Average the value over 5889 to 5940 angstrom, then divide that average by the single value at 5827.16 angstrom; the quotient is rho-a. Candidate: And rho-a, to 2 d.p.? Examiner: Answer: 0.84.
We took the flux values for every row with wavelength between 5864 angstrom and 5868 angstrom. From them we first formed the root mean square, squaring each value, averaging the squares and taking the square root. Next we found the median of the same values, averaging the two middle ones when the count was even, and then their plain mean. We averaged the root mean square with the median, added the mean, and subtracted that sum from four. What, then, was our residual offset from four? -79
